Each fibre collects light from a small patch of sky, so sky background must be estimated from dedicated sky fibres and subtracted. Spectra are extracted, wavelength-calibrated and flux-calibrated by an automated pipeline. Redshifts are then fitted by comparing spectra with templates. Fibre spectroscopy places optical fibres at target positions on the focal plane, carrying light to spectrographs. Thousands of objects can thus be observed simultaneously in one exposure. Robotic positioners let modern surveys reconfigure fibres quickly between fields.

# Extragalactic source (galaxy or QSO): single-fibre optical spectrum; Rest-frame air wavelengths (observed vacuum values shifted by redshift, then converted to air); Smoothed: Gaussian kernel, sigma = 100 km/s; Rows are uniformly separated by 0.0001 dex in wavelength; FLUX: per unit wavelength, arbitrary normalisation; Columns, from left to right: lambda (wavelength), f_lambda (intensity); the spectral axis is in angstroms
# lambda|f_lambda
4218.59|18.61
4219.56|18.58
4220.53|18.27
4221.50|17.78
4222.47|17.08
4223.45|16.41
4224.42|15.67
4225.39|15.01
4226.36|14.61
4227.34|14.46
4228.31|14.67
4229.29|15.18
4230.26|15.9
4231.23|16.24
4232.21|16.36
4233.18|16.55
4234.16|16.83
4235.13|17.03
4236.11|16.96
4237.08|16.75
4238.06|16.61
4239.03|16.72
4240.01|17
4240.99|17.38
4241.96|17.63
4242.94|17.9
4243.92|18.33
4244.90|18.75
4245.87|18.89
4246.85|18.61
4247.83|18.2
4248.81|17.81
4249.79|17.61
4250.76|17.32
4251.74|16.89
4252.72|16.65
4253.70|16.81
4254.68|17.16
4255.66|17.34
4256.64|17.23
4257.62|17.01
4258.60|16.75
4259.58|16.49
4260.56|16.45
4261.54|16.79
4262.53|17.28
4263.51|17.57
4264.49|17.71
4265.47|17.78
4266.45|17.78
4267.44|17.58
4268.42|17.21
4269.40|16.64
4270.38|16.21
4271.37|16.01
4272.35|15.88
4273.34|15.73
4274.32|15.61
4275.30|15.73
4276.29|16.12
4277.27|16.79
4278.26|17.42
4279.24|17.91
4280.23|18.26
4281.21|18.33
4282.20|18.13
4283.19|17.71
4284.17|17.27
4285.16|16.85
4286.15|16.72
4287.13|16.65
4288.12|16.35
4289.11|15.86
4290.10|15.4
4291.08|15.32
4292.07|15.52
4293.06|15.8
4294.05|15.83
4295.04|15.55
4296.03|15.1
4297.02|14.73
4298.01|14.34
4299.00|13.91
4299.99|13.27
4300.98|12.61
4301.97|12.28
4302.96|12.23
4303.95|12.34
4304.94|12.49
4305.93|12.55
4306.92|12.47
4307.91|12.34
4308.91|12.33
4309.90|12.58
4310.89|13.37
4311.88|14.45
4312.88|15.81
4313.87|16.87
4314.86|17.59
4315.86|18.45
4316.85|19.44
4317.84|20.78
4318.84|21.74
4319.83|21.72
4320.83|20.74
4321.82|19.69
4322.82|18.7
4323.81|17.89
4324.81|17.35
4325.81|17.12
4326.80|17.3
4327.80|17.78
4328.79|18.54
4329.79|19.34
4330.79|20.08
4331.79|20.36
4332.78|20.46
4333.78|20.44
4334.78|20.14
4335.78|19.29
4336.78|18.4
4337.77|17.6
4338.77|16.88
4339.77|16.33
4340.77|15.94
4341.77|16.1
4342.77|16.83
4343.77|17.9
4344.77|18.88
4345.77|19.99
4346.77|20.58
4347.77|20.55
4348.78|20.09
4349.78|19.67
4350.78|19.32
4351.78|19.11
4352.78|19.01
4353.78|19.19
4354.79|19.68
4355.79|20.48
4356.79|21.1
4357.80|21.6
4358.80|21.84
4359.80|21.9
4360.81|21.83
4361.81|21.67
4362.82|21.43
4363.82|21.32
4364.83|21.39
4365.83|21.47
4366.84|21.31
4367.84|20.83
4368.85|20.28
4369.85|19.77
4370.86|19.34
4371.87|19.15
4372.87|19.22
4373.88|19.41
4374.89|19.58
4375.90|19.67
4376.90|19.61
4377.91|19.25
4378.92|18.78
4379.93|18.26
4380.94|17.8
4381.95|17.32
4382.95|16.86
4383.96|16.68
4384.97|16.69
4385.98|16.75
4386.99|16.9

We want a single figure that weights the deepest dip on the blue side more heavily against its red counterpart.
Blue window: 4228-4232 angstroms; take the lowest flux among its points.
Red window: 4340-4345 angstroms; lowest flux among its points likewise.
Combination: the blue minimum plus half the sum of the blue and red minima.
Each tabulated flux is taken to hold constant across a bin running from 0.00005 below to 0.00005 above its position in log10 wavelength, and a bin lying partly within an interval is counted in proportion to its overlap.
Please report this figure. 30.0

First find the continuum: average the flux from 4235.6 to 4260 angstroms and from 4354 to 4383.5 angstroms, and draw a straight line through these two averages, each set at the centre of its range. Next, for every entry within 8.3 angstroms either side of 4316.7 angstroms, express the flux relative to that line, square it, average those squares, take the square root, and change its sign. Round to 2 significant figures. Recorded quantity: -0.94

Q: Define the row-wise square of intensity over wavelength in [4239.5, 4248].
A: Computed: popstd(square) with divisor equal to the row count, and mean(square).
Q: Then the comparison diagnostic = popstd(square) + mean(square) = 349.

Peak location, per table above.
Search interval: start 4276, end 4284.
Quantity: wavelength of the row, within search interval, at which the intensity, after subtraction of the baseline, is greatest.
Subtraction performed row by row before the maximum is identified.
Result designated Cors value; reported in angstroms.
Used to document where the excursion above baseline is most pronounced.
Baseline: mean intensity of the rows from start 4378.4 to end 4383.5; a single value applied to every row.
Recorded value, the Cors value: 4281.21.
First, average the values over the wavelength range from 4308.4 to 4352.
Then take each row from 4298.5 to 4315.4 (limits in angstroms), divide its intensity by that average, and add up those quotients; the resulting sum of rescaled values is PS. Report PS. 12.6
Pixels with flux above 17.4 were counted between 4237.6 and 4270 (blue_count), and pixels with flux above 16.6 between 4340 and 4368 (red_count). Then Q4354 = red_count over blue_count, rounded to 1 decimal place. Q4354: 1.9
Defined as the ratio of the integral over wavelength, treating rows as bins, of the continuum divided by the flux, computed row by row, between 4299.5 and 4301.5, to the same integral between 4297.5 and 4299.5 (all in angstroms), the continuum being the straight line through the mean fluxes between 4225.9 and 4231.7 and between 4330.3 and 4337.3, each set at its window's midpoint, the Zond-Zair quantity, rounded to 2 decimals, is 1.10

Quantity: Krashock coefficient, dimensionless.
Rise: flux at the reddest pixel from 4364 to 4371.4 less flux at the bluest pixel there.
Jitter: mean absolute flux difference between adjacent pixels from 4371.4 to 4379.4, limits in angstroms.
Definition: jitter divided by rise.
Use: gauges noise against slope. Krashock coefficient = -0.1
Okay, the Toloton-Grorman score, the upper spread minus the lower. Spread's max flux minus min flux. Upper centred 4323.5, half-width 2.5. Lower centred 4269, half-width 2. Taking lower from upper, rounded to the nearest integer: 1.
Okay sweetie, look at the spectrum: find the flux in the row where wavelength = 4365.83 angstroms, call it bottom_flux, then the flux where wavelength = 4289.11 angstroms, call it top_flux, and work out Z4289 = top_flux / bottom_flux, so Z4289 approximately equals 0.74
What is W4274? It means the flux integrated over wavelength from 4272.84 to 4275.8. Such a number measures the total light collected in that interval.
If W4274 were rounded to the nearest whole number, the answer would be 46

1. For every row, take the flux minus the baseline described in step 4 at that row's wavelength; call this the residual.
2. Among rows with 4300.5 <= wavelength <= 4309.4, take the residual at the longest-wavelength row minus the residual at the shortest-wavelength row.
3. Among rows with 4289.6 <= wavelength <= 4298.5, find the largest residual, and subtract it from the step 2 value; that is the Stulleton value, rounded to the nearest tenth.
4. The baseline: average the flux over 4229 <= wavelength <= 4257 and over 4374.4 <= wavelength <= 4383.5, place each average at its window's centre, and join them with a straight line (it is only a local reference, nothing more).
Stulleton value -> 1.5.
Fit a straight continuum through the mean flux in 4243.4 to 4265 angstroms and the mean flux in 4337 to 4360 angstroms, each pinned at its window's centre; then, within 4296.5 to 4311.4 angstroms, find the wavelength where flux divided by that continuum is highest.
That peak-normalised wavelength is 4297.02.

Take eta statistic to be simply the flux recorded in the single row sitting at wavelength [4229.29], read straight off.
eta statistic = 15.18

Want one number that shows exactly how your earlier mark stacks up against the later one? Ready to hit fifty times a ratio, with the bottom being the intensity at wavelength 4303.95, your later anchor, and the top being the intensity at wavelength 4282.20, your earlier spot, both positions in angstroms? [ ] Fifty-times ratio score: 73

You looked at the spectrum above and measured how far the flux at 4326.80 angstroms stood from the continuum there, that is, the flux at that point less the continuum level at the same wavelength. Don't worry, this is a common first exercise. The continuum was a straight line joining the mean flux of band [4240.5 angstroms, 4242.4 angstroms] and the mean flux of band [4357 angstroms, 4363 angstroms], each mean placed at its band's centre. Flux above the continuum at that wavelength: -3.2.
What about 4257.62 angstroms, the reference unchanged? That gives -1.1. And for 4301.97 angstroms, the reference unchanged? -7.4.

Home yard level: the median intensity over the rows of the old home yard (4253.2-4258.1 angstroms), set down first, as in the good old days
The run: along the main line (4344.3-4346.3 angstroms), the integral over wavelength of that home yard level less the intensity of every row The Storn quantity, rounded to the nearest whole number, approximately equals -5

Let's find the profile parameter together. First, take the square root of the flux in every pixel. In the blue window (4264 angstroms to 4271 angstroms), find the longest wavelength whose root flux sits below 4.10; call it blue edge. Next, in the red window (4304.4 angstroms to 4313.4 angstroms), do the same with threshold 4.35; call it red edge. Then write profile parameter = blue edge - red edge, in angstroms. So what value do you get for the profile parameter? -42.5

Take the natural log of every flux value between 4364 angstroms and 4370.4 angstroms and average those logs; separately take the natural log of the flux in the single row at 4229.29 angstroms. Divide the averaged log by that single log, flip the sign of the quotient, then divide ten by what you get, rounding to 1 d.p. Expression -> -9.0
